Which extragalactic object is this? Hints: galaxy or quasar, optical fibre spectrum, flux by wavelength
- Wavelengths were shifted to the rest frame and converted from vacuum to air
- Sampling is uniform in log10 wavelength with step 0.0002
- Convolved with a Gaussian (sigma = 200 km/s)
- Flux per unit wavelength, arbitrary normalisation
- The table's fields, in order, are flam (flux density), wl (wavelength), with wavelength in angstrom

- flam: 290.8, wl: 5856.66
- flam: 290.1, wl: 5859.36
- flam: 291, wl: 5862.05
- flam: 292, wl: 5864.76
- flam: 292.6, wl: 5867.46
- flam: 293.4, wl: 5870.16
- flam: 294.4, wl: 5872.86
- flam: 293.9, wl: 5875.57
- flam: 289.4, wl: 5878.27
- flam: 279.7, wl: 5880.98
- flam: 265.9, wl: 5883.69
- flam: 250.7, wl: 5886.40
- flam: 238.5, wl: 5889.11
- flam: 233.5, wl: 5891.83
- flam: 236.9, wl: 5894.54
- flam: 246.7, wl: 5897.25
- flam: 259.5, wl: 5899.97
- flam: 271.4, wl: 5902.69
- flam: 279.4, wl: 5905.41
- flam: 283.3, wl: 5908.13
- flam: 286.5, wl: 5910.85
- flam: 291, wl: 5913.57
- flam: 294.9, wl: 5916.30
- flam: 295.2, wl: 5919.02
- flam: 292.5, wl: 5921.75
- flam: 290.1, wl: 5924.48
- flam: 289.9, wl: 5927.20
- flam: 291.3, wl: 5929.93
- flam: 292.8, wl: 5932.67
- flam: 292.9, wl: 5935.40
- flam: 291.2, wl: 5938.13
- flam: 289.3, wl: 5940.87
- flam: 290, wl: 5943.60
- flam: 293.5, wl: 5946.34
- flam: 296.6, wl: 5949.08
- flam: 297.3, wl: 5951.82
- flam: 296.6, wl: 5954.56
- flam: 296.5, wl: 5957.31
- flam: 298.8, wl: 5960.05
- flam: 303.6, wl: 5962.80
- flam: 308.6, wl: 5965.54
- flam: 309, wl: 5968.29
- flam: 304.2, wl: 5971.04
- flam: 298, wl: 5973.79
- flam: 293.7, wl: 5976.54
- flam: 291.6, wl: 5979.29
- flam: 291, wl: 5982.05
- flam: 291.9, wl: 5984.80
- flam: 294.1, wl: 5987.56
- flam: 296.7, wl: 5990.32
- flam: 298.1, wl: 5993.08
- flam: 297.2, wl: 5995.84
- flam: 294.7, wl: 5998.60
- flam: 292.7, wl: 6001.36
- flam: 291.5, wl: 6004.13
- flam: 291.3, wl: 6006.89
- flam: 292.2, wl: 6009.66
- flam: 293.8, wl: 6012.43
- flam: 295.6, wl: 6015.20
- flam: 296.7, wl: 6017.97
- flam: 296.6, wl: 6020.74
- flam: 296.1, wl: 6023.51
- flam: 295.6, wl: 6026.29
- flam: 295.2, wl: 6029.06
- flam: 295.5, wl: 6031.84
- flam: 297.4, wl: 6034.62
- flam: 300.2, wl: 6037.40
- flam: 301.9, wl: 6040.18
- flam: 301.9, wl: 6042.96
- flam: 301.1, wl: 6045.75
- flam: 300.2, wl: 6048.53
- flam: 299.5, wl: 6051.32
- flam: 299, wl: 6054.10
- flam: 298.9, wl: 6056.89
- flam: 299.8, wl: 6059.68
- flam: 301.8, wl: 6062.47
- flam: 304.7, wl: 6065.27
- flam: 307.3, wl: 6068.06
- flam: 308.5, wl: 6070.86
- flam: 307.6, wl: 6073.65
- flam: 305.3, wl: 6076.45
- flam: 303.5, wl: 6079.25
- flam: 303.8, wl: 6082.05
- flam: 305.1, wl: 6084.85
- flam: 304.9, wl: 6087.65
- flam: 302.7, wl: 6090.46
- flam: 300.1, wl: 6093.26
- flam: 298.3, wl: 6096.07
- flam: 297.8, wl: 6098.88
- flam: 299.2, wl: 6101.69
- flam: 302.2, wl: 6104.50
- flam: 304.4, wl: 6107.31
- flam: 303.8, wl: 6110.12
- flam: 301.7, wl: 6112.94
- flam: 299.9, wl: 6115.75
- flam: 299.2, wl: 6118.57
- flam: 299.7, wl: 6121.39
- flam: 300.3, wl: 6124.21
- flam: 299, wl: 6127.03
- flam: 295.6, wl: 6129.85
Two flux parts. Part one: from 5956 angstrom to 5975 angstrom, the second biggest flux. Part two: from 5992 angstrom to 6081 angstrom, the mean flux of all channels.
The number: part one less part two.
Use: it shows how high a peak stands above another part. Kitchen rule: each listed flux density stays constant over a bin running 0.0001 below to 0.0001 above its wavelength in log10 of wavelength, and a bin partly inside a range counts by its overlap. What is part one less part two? 10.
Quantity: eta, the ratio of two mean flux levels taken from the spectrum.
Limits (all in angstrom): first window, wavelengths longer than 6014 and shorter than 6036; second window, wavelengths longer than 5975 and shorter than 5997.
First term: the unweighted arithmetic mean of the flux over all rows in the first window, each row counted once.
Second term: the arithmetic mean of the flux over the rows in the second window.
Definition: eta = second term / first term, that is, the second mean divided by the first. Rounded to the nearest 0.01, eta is 0.99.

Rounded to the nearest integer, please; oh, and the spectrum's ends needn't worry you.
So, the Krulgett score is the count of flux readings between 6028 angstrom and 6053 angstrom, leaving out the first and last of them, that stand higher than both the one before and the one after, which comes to 0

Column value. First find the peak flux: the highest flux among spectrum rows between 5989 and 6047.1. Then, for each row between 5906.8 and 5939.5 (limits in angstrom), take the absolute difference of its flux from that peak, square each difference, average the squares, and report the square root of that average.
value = 11.4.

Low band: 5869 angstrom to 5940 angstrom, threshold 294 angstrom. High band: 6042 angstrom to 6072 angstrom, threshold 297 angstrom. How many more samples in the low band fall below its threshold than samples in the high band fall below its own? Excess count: 23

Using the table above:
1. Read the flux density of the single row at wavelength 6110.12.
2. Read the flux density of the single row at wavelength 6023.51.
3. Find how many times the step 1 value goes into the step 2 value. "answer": 0.97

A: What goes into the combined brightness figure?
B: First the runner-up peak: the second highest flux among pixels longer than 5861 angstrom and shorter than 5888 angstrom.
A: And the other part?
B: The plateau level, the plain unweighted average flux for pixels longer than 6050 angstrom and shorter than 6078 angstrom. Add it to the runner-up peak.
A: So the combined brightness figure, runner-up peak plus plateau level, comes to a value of 597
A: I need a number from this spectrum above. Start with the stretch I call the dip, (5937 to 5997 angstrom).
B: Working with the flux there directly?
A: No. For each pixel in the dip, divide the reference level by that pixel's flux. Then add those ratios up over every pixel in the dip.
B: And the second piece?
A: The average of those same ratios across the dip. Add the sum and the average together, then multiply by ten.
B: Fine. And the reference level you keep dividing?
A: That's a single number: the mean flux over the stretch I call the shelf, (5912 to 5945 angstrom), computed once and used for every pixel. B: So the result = 226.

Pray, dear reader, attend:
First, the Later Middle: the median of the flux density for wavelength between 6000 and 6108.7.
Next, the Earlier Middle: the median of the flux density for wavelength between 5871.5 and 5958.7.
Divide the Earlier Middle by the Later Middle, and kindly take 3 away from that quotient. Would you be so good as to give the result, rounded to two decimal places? -2.03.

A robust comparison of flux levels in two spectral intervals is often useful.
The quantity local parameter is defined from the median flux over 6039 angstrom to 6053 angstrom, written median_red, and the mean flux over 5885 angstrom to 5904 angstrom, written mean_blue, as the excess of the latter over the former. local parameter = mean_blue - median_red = -53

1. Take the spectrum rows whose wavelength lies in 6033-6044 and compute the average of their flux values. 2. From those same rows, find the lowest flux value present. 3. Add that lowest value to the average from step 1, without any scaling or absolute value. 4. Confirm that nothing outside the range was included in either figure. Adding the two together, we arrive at 598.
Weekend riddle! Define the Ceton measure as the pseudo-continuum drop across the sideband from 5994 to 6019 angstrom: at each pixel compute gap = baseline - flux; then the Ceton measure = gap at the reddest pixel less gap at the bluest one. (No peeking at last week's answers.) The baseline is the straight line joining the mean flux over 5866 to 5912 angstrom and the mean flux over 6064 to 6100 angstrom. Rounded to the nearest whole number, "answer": 4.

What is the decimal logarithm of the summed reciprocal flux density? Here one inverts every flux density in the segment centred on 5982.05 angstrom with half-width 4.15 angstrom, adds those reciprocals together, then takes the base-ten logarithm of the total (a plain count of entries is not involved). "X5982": -1.99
